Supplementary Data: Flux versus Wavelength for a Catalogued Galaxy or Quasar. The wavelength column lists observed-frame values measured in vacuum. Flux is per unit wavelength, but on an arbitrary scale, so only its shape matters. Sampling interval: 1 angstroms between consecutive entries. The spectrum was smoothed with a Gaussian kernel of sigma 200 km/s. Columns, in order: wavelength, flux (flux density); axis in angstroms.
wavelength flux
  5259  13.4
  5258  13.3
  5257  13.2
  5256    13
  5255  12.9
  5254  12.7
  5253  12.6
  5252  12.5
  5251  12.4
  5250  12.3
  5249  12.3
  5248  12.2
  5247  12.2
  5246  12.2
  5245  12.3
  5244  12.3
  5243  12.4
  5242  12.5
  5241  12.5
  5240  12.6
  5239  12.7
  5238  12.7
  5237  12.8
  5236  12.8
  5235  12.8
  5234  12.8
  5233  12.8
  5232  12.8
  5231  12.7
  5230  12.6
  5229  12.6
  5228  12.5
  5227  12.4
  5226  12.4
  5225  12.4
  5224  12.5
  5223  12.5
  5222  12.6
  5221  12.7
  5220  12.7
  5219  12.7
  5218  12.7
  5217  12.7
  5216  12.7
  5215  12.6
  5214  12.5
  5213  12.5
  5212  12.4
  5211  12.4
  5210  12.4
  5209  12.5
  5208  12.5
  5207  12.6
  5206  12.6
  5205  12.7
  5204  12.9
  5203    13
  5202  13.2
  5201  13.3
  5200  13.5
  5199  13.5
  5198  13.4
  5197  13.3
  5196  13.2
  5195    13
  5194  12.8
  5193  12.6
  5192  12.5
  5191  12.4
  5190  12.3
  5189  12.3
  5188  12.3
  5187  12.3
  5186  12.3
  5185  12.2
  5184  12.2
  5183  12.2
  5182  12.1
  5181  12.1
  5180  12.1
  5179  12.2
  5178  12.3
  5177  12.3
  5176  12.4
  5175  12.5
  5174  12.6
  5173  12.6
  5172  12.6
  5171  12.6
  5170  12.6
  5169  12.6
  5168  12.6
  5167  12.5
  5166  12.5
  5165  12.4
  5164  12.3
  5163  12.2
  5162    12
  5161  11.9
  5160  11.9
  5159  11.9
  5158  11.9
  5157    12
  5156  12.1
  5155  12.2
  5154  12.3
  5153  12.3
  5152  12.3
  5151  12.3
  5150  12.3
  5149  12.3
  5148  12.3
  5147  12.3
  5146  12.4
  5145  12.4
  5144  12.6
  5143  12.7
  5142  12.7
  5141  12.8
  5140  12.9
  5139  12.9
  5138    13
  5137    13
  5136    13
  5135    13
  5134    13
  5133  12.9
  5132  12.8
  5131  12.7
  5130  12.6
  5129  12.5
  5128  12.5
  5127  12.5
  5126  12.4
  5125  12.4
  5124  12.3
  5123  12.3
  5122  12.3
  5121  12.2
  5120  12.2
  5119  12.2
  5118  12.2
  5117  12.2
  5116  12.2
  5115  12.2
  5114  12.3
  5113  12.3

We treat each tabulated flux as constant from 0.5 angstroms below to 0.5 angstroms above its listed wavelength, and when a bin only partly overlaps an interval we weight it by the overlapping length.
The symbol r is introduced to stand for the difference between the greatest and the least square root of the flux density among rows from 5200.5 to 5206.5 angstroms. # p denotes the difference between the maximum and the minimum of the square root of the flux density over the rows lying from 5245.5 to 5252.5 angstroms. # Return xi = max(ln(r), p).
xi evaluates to 0.04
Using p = 0.043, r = 0.10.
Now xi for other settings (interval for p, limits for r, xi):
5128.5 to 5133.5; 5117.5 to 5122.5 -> 0.06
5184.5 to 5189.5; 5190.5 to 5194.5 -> 0.01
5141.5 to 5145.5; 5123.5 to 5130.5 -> 0.04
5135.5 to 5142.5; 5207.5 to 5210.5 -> 0.04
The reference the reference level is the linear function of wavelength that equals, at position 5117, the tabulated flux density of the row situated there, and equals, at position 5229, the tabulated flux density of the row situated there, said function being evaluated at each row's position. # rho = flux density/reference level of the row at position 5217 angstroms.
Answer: 1.01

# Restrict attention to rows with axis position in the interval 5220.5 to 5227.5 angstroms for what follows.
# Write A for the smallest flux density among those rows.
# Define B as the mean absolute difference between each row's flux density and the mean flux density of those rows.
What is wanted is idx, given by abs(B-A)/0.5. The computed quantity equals 24.6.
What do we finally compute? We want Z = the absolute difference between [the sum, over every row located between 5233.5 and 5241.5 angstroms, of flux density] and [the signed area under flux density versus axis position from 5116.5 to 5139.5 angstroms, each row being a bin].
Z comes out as 187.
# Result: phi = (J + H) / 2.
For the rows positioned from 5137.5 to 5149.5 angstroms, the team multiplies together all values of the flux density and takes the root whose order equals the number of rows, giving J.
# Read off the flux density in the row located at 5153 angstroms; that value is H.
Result 12.5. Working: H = 12.3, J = 12.6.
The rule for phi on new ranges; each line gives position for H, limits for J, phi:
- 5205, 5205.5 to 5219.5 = 12.6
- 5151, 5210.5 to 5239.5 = 12.5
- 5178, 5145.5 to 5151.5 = 12.3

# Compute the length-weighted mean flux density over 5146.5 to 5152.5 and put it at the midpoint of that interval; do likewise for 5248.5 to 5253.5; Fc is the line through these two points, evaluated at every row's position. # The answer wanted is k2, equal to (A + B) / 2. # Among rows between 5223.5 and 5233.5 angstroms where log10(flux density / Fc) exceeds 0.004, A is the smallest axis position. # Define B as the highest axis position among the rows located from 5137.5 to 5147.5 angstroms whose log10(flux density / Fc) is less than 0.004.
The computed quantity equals 5188.0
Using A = 5229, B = 5147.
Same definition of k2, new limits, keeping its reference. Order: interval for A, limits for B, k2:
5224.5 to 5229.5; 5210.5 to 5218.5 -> 5220.5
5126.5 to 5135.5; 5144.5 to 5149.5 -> 5138.0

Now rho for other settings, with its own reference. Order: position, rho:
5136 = 1.06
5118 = 1.00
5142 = 1.03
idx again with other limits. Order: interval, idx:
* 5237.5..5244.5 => 24.4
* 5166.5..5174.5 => 25.0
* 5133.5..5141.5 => 25.5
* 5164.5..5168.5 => 24.7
